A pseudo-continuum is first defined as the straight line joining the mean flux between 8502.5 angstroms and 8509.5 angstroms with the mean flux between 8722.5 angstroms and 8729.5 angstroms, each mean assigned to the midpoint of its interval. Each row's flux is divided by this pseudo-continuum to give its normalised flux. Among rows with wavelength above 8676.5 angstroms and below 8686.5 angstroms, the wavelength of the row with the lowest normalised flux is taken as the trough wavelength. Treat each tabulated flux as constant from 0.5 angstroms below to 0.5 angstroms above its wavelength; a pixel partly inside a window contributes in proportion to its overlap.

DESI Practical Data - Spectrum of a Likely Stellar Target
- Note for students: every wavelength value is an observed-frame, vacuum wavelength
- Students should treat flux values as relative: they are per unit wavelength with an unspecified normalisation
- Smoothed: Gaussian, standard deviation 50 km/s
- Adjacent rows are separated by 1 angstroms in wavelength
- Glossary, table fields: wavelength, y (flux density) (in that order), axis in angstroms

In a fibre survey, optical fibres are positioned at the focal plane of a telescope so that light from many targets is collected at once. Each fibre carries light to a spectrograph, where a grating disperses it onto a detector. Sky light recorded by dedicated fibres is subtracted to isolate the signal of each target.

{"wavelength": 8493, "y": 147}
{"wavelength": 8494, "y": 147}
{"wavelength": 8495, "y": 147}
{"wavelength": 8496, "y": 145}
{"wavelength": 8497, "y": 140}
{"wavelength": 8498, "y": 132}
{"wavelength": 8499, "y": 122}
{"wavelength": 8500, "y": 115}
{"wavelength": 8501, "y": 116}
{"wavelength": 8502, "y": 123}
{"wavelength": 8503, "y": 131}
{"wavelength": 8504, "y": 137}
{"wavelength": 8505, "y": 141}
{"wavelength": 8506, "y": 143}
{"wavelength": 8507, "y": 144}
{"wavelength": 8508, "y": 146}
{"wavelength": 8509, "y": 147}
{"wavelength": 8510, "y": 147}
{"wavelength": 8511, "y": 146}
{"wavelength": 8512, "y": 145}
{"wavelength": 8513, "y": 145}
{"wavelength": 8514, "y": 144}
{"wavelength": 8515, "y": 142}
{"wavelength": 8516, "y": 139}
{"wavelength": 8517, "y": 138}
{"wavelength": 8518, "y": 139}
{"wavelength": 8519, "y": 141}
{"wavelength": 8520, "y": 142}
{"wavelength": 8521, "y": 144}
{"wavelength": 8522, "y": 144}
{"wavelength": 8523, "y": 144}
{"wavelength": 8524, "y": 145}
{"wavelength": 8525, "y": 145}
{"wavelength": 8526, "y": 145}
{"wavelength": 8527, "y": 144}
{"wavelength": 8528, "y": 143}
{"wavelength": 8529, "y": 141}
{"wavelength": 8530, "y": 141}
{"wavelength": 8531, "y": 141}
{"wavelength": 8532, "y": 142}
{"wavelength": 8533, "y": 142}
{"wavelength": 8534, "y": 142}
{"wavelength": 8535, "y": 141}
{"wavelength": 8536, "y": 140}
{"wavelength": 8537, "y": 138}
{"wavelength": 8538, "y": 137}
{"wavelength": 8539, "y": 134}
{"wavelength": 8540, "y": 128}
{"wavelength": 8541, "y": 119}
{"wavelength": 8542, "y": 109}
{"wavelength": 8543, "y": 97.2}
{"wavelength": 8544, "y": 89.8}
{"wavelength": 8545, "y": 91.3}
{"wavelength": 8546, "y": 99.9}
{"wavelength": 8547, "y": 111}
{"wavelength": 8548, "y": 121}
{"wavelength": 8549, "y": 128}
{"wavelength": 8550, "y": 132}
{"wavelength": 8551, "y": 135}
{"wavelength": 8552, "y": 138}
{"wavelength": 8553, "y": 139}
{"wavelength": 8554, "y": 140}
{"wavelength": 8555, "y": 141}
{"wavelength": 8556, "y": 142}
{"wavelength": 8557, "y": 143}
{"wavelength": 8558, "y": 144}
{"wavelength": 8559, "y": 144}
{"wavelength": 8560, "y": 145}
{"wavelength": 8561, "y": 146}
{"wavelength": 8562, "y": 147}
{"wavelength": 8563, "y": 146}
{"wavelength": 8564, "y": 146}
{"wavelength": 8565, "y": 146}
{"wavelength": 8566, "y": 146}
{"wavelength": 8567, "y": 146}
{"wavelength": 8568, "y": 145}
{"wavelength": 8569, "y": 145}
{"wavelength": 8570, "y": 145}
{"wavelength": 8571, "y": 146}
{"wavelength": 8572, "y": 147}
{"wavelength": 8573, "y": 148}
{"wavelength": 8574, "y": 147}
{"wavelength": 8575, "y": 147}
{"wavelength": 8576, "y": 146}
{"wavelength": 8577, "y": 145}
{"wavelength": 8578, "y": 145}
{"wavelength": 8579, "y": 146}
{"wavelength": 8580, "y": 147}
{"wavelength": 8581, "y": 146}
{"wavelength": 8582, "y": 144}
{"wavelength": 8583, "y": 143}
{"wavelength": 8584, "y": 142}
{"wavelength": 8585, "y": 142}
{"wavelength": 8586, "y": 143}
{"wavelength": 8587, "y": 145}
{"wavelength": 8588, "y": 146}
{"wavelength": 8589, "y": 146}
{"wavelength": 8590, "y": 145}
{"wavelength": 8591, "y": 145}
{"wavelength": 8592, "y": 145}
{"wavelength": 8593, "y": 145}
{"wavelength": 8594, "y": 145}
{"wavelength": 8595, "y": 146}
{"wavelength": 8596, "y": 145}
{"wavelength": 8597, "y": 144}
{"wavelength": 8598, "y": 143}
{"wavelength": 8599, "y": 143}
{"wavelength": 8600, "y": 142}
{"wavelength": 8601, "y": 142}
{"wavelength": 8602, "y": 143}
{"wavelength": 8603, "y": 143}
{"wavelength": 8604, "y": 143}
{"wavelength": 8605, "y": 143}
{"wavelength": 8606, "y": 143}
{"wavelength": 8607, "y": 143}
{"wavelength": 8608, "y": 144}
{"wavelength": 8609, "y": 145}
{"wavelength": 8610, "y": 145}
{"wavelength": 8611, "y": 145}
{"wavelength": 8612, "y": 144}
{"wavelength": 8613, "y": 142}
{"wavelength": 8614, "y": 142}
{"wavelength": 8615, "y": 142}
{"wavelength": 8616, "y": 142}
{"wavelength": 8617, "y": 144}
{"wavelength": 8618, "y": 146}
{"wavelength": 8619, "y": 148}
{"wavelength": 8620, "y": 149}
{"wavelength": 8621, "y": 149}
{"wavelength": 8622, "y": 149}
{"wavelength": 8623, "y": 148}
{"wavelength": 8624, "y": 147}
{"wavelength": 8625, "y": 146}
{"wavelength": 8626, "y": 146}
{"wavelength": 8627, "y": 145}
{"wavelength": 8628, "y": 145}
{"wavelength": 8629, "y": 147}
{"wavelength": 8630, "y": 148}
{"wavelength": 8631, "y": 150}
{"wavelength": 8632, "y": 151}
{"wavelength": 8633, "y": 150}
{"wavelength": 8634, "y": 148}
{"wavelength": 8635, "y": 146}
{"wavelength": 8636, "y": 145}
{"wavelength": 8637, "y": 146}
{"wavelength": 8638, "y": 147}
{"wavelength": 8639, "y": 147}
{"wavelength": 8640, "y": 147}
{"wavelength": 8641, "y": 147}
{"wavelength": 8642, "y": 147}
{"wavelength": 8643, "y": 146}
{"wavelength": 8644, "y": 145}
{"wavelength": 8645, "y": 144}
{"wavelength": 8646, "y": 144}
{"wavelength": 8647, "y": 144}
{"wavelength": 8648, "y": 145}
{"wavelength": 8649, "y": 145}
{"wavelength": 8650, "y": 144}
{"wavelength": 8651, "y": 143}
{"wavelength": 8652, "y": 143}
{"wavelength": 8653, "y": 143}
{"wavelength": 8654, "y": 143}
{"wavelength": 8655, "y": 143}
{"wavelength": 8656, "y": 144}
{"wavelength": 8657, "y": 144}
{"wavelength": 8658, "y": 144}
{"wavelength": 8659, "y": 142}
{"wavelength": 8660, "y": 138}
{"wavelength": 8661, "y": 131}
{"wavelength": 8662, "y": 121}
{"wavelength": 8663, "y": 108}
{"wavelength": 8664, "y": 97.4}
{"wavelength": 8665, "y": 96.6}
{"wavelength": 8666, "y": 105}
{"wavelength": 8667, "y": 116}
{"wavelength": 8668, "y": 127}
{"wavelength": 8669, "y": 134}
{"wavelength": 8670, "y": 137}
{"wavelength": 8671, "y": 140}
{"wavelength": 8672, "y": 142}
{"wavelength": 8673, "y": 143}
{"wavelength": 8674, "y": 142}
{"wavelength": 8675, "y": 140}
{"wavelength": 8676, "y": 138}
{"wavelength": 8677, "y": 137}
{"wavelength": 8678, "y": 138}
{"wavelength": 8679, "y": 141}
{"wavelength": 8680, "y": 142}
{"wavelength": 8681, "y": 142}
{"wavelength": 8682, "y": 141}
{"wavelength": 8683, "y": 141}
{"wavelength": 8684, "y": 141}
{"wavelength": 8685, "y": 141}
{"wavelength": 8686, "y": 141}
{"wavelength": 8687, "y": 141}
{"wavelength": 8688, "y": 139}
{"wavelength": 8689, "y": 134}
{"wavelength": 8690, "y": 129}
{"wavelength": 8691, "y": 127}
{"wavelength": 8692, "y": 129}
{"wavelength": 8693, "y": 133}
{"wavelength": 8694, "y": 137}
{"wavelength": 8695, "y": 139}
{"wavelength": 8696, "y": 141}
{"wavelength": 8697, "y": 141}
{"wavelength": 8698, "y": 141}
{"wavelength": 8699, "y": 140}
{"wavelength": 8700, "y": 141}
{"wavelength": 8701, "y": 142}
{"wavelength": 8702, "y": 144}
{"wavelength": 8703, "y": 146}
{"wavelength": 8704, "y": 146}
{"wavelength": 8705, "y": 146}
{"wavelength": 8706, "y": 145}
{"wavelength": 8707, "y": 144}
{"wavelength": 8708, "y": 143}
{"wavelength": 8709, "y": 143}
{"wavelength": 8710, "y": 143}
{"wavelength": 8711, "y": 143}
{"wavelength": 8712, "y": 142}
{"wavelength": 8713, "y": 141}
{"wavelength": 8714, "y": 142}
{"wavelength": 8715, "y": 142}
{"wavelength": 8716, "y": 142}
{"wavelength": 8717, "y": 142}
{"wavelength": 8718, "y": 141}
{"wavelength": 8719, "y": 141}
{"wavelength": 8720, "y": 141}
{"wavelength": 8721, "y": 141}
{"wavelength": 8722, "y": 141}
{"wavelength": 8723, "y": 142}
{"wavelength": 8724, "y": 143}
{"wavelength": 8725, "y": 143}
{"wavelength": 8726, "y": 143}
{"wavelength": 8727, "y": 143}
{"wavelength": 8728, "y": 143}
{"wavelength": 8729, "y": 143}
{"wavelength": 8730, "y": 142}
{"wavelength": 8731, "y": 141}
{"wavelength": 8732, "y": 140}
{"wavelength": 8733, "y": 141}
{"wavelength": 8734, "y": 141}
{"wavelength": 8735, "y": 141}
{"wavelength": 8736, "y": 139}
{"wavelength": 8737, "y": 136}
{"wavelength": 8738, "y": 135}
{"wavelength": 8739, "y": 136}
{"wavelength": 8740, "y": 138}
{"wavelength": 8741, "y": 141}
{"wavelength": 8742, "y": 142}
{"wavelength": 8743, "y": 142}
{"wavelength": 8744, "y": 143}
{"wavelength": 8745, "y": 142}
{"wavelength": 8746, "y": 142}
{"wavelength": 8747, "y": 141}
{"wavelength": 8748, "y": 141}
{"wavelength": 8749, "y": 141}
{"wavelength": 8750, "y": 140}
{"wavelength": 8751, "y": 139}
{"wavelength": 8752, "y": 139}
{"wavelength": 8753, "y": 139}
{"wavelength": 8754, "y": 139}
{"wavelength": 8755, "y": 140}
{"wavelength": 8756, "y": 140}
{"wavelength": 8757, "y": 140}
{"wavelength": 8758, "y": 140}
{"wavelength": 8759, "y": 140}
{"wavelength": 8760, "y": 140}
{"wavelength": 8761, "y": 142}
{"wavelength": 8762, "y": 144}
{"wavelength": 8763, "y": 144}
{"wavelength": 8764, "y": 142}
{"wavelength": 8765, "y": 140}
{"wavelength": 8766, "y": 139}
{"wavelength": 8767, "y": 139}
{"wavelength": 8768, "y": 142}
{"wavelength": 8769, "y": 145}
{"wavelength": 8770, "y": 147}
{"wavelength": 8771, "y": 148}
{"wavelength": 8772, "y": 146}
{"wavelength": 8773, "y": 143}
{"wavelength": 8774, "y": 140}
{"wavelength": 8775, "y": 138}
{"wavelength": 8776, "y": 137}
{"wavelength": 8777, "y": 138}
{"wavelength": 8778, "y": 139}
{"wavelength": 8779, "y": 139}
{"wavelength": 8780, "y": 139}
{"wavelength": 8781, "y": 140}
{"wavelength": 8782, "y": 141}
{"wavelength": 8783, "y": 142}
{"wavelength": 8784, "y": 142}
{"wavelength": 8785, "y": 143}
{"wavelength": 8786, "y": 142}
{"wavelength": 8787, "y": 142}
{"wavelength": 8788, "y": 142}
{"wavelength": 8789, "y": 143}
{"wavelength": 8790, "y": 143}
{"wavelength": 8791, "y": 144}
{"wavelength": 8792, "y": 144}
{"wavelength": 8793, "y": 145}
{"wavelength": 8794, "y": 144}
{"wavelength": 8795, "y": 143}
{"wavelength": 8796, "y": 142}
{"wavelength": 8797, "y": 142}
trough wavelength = 8677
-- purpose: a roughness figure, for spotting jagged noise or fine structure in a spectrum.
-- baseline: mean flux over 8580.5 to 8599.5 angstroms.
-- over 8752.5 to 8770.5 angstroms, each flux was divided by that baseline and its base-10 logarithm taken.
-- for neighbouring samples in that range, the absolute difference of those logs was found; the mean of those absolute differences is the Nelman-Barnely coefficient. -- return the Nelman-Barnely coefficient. 0.0032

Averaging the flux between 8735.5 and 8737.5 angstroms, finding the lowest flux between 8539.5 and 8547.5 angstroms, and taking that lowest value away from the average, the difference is 48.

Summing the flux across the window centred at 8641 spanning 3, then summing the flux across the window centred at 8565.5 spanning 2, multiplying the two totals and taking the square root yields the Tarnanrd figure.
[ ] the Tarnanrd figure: 359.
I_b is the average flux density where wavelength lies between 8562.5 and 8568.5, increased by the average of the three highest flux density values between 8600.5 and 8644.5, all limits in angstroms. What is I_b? 296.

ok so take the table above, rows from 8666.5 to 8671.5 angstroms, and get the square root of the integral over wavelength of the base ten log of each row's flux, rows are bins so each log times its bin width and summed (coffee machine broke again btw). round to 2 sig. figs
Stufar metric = 3.3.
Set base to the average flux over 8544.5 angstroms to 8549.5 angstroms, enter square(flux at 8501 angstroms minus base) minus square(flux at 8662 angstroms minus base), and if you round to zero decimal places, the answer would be -83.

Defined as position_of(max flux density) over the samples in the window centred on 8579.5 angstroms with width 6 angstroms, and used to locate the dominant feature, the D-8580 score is 8580 angstroms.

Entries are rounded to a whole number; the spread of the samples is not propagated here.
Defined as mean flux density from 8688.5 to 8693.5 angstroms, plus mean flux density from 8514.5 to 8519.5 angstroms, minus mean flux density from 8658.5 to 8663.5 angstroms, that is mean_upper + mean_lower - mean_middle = 142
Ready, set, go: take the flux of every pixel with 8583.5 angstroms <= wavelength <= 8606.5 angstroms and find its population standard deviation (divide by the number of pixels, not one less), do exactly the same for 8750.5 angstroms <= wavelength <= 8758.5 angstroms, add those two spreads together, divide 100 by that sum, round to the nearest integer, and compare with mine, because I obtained 54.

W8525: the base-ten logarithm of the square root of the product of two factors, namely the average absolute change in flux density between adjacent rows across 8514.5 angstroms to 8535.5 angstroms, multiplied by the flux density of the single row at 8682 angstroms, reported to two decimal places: 1.04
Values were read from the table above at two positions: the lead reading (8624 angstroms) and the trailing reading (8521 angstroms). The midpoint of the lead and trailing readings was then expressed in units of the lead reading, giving 0.99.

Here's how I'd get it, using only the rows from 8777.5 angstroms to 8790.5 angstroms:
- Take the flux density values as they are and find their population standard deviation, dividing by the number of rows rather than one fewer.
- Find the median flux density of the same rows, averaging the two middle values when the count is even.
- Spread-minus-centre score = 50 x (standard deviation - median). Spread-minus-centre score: -7026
